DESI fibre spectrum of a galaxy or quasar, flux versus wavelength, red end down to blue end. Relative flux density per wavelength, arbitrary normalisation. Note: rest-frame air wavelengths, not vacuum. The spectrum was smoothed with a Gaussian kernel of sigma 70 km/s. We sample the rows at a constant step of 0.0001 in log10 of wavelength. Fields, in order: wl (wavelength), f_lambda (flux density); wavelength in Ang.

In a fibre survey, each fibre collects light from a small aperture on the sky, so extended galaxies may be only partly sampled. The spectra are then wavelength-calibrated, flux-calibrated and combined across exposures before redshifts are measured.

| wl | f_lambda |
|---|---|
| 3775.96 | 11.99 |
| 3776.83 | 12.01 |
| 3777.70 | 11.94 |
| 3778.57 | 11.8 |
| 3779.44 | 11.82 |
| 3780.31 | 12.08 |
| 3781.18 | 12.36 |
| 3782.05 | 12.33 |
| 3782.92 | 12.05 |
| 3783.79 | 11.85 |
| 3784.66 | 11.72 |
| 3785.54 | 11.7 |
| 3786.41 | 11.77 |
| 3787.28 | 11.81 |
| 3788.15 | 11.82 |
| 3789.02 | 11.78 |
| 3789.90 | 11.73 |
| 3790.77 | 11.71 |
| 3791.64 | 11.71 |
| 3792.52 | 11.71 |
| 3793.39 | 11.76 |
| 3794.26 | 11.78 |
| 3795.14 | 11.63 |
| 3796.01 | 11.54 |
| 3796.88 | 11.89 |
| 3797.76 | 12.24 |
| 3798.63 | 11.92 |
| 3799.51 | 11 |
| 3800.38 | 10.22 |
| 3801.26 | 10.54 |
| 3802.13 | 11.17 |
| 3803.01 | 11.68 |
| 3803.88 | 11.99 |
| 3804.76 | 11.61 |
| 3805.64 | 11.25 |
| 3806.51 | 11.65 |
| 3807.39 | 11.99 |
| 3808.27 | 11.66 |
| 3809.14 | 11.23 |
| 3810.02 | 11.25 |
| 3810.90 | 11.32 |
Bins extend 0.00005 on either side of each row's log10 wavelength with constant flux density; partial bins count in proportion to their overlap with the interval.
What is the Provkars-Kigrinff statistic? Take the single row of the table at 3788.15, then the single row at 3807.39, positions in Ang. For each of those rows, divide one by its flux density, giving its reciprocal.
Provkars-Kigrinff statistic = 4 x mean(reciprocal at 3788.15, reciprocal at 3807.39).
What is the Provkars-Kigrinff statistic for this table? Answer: 0.336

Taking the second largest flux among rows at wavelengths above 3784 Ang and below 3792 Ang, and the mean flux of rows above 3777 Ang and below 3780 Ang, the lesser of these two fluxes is 11.8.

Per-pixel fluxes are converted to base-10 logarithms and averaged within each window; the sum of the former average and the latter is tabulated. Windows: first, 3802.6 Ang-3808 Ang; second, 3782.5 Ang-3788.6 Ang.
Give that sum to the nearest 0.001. 2.140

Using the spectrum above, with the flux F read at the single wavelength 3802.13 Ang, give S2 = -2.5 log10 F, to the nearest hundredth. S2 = -2.62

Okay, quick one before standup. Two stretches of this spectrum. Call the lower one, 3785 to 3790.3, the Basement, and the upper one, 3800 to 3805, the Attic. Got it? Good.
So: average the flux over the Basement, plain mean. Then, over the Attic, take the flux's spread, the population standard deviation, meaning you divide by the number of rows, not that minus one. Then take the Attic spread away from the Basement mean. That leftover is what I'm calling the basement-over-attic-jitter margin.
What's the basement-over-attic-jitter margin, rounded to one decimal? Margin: 11.1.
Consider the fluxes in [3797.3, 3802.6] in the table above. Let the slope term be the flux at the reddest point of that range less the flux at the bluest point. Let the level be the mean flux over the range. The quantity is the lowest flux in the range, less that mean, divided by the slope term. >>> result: 0.9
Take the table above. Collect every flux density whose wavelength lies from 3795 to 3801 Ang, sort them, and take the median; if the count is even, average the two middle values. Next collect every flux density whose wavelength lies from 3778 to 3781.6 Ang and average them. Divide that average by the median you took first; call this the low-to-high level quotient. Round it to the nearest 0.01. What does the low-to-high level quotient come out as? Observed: 1.03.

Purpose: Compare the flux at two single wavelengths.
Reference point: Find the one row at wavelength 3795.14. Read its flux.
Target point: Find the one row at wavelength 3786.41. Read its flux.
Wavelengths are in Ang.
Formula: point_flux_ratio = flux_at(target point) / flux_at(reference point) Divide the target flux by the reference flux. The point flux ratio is 1.01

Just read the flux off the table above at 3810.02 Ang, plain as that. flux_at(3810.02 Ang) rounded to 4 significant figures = 11.25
